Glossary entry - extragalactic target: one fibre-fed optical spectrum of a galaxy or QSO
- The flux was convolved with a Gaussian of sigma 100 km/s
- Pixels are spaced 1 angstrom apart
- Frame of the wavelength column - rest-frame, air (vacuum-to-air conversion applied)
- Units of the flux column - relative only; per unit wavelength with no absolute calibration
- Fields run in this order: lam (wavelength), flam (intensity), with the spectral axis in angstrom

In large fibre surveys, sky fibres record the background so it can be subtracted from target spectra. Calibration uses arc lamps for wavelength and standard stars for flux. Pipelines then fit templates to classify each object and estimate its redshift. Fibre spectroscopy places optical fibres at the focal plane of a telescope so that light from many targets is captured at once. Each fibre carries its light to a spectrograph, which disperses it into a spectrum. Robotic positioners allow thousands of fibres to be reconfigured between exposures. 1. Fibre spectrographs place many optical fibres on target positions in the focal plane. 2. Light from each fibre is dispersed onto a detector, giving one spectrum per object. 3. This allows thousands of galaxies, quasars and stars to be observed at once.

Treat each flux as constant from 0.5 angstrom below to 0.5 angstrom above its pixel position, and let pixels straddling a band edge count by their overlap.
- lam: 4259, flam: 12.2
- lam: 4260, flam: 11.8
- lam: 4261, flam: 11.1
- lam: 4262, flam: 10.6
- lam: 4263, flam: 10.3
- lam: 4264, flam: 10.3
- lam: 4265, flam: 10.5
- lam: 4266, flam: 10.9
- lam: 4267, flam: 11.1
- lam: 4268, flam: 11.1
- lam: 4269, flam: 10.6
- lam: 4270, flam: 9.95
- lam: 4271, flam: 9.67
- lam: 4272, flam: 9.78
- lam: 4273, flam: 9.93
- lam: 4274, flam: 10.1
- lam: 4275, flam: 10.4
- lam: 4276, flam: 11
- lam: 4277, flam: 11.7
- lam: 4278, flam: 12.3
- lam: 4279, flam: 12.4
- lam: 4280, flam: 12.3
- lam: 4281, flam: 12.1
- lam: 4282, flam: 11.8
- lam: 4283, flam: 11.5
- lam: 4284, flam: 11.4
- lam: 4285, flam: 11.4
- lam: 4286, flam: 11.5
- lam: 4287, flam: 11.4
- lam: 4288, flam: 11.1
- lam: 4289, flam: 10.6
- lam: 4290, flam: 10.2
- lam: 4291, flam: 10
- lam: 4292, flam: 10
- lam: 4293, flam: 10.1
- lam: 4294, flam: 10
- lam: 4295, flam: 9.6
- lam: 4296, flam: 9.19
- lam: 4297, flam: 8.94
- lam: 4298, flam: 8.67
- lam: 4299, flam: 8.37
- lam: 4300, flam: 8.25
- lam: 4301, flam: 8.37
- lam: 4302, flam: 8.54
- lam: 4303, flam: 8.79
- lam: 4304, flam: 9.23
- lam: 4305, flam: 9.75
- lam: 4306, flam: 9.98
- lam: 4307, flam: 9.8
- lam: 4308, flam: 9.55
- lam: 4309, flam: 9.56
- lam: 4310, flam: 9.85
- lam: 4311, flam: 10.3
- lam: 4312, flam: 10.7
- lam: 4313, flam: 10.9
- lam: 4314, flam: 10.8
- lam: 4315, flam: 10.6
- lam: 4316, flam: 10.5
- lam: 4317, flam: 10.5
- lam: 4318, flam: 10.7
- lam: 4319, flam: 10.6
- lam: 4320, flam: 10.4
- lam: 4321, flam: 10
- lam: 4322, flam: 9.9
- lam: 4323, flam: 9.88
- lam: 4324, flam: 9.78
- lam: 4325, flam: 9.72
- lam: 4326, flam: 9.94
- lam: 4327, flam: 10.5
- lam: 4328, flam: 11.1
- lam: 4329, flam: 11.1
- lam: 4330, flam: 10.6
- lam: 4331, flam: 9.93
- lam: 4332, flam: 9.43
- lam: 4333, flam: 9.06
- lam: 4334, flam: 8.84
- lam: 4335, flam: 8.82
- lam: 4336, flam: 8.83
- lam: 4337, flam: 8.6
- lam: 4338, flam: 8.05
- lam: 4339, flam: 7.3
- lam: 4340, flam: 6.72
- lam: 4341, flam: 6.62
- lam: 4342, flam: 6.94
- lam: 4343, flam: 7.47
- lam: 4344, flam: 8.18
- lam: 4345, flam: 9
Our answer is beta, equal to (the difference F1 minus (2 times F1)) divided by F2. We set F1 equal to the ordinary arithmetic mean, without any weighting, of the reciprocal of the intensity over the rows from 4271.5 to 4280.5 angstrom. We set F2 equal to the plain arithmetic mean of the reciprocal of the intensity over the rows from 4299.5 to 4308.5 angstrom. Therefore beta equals -0.8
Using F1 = 0.091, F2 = 0.110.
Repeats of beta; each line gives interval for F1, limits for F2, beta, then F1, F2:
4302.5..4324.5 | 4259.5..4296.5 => -1.1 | 0.099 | 0.093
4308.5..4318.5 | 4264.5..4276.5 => -1.0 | 0.096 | 0.096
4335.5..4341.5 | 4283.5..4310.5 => -1.3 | 0.132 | 0.103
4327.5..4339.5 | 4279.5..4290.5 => -1.2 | 0.109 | 0.088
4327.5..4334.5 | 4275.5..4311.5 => -1.0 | 0.101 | 0.099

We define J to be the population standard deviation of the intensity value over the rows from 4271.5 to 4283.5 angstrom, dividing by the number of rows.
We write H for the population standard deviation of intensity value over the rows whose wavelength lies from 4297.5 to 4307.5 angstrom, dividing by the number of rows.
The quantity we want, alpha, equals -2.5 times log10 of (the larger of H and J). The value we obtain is 0.06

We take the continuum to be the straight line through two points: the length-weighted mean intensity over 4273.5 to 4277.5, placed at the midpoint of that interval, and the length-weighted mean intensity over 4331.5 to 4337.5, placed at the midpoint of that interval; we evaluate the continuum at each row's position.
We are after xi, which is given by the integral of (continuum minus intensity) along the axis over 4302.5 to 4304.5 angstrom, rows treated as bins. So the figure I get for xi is 1.8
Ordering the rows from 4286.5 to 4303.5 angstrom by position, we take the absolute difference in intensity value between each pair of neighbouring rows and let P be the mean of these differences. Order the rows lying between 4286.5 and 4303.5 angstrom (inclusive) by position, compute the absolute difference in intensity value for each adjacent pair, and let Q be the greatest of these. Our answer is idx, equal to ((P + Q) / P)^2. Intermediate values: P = 0.24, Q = 0.50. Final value 9.3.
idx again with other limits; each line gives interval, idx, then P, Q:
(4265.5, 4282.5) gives 10.6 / 0.31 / 0.70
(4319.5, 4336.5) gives 12.0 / 0.27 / 0.67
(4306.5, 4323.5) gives 11.5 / 0.19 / 0.45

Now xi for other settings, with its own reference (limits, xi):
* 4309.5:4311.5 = -0.8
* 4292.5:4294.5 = 0.4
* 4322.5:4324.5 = -1.1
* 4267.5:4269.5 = 0.3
